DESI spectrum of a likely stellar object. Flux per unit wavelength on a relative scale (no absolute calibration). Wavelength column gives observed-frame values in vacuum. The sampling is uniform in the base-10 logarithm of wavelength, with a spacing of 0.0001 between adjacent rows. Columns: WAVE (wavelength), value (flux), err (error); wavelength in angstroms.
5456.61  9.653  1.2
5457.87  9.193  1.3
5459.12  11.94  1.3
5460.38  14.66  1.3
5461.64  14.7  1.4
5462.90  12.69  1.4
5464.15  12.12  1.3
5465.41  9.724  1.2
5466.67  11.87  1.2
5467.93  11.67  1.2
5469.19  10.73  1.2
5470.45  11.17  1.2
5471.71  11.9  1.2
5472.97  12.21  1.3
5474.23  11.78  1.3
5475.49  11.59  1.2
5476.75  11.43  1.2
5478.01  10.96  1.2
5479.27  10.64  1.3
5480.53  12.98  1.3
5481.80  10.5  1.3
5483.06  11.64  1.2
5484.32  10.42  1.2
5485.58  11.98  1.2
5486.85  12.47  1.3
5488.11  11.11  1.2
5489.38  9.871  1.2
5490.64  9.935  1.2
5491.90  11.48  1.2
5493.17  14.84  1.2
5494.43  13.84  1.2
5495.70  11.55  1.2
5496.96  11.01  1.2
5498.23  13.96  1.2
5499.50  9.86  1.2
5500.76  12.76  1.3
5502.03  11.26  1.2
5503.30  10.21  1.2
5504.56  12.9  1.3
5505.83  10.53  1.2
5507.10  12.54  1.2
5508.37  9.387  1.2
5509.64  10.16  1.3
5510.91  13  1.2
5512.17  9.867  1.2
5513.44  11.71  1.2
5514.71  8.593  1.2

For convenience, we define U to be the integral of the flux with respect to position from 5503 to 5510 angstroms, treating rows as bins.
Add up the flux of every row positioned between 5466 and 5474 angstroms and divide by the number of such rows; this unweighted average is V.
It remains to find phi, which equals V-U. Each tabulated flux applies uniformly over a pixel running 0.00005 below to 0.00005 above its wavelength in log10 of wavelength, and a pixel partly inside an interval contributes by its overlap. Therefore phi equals -66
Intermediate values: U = 77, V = 11.6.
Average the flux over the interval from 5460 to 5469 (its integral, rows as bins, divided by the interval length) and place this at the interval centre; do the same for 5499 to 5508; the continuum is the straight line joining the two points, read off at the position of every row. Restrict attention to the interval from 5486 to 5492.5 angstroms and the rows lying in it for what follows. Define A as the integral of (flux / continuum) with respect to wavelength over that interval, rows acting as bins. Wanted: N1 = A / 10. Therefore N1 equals 0.61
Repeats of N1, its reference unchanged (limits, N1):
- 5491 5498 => 0.75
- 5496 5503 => 0.71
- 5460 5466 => 0.62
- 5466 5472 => 0.56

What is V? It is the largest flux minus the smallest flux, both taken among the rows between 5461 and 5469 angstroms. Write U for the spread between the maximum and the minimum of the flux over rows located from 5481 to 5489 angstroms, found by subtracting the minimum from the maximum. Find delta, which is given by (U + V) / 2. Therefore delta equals 3.5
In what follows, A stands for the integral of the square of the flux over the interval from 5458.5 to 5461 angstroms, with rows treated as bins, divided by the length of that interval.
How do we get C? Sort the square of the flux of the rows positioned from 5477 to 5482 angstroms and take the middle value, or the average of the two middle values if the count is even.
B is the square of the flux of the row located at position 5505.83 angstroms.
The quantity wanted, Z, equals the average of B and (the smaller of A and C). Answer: 114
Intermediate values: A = 179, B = 111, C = 117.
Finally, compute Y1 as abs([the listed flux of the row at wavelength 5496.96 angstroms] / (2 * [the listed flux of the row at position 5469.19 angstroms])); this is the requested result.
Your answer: 0.513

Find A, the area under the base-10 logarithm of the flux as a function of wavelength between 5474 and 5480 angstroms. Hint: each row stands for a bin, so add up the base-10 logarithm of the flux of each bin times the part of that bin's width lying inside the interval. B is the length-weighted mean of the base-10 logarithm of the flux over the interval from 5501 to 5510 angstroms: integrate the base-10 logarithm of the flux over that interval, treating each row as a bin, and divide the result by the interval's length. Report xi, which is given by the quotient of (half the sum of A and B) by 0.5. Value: 7.4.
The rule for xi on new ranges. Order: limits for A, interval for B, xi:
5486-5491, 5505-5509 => 6.2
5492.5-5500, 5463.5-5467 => 9.2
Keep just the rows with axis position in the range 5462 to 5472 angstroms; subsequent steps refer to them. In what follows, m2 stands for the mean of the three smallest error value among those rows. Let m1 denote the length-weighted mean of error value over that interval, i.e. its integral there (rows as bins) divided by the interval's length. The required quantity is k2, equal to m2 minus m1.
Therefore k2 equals -0.04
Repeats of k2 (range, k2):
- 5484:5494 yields -0.01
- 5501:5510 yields -0.03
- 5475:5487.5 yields -0.04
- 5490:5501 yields -0.01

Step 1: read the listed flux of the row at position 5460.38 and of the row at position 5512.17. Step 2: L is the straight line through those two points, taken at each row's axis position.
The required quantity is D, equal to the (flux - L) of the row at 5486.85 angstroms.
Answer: 0.3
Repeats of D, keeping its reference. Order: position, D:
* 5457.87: -5.7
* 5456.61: -5.4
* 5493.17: 3.2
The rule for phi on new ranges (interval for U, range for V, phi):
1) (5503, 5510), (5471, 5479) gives -65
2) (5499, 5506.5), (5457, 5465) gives -72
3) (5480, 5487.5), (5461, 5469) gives -75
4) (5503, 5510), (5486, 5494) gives -66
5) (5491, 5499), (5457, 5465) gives -88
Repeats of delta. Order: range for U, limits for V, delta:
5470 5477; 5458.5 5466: 3.0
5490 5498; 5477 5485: 3.7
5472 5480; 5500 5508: 2.1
